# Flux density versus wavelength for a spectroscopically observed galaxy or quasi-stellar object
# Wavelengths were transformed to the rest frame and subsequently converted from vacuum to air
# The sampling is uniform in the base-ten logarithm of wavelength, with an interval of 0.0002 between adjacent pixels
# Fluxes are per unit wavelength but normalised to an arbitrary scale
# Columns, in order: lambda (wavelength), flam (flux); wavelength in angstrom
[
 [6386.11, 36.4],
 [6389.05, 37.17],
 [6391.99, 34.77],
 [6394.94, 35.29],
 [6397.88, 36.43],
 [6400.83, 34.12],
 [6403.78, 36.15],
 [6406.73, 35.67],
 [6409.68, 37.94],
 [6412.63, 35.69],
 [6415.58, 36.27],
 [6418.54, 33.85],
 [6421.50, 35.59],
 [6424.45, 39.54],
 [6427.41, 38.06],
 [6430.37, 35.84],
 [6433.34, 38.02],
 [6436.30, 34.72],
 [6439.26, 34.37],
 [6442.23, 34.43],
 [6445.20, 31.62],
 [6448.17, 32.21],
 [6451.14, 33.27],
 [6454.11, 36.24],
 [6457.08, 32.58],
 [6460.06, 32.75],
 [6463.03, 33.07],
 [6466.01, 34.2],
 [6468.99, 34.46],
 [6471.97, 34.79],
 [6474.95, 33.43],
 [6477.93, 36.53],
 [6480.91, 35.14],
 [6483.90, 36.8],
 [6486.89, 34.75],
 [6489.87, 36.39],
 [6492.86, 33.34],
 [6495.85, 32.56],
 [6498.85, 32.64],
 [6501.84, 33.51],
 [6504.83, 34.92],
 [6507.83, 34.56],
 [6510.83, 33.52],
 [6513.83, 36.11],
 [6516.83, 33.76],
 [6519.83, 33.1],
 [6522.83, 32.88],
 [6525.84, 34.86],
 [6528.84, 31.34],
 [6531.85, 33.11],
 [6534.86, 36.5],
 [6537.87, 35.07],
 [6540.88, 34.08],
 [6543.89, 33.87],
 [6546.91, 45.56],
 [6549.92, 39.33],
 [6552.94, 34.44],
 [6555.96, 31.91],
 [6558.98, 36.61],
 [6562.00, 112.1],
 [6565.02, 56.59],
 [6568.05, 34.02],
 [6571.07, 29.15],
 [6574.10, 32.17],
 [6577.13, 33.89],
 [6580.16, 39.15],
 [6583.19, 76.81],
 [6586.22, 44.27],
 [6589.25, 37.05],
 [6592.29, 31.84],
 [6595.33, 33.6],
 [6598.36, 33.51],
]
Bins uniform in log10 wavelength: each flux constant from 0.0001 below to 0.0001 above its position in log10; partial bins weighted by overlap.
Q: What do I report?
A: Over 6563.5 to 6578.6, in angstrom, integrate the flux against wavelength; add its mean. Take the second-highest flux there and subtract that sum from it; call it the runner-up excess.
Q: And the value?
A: -565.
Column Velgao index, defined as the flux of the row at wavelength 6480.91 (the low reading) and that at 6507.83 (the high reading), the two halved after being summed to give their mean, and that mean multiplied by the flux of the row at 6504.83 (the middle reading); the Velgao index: 1217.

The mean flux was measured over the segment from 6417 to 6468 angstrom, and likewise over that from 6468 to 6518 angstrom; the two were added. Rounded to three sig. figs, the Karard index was 69.3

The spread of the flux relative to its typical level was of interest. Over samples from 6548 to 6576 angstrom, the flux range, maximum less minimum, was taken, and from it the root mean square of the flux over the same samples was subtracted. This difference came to 31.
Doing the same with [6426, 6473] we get -28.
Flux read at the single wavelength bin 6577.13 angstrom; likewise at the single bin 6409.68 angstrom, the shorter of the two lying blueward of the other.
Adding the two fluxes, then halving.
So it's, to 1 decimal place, 35.9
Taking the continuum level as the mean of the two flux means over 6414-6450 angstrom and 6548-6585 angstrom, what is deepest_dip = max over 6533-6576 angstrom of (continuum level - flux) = 11.7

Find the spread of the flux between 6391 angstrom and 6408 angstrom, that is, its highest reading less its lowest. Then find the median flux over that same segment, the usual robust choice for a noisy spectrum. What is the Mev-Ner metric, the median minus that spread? 33.2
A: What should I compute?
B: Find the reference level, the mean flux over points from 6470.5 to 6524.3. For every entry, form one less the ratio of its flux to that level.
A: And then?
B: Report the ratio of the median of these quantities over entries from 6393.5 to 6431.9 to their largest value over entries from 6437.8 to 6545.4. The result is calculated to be -0.5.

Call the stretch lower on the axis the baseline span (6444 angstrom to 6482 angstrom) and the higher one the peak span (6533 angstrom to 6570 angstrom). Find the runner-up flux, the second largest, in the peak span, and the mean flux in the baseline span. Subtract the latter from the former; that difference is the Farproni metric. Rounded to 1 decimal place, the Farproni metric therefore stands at 22.7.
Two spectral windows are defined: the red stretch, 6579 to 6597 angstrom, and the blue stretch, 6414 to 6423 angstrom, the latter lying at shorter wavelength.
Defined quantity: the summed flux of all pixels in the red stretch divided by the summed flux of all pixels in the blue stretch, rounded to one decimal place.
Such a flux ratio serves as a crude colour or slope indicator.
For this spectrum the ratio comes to 2.5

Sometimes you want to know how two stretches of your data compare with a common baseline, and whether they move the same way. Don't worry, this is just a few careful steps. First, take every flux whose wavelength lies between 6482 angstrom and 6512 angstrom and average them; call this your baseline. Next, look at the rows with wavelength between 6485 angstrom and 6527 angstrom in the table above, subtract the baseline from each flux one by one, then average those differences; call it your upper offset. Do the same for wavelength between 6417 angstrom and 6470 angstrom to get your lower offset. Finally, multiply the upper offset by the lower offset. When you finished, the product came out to -0.1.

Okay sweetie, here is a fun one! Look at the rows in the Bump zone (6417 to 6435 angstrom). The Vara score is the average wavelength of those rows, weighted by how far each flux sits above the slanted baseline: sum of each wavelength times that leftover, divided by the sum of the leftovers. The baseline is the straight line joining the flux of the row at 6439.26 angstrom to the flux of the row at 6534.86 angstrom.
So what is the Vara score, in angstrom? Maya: 6427.5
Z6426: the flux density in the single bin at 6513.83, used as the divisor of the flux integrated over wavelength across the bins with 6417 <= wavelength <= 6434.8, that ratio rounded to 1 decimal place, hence 18.1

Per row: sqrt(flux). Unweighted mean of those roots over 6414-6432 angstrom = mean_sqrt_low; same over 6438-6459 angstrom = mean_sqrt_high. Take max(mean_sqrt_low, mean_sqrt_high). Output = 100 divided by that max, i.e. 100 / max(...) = 16.6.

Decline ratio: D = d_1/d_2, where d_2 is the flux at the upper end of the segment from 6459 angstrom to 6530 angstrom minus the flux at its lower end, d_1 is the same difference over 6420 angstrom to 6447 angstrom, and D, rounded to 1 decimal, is 2.8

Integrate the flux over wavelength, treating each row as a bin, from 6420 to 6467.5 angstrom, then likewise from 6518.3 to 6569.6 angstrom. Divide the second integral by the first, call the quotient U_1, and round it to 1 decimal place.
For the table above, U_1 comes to 1.3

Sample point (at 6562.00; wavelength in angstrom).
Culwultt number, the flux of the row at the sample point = 112.1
